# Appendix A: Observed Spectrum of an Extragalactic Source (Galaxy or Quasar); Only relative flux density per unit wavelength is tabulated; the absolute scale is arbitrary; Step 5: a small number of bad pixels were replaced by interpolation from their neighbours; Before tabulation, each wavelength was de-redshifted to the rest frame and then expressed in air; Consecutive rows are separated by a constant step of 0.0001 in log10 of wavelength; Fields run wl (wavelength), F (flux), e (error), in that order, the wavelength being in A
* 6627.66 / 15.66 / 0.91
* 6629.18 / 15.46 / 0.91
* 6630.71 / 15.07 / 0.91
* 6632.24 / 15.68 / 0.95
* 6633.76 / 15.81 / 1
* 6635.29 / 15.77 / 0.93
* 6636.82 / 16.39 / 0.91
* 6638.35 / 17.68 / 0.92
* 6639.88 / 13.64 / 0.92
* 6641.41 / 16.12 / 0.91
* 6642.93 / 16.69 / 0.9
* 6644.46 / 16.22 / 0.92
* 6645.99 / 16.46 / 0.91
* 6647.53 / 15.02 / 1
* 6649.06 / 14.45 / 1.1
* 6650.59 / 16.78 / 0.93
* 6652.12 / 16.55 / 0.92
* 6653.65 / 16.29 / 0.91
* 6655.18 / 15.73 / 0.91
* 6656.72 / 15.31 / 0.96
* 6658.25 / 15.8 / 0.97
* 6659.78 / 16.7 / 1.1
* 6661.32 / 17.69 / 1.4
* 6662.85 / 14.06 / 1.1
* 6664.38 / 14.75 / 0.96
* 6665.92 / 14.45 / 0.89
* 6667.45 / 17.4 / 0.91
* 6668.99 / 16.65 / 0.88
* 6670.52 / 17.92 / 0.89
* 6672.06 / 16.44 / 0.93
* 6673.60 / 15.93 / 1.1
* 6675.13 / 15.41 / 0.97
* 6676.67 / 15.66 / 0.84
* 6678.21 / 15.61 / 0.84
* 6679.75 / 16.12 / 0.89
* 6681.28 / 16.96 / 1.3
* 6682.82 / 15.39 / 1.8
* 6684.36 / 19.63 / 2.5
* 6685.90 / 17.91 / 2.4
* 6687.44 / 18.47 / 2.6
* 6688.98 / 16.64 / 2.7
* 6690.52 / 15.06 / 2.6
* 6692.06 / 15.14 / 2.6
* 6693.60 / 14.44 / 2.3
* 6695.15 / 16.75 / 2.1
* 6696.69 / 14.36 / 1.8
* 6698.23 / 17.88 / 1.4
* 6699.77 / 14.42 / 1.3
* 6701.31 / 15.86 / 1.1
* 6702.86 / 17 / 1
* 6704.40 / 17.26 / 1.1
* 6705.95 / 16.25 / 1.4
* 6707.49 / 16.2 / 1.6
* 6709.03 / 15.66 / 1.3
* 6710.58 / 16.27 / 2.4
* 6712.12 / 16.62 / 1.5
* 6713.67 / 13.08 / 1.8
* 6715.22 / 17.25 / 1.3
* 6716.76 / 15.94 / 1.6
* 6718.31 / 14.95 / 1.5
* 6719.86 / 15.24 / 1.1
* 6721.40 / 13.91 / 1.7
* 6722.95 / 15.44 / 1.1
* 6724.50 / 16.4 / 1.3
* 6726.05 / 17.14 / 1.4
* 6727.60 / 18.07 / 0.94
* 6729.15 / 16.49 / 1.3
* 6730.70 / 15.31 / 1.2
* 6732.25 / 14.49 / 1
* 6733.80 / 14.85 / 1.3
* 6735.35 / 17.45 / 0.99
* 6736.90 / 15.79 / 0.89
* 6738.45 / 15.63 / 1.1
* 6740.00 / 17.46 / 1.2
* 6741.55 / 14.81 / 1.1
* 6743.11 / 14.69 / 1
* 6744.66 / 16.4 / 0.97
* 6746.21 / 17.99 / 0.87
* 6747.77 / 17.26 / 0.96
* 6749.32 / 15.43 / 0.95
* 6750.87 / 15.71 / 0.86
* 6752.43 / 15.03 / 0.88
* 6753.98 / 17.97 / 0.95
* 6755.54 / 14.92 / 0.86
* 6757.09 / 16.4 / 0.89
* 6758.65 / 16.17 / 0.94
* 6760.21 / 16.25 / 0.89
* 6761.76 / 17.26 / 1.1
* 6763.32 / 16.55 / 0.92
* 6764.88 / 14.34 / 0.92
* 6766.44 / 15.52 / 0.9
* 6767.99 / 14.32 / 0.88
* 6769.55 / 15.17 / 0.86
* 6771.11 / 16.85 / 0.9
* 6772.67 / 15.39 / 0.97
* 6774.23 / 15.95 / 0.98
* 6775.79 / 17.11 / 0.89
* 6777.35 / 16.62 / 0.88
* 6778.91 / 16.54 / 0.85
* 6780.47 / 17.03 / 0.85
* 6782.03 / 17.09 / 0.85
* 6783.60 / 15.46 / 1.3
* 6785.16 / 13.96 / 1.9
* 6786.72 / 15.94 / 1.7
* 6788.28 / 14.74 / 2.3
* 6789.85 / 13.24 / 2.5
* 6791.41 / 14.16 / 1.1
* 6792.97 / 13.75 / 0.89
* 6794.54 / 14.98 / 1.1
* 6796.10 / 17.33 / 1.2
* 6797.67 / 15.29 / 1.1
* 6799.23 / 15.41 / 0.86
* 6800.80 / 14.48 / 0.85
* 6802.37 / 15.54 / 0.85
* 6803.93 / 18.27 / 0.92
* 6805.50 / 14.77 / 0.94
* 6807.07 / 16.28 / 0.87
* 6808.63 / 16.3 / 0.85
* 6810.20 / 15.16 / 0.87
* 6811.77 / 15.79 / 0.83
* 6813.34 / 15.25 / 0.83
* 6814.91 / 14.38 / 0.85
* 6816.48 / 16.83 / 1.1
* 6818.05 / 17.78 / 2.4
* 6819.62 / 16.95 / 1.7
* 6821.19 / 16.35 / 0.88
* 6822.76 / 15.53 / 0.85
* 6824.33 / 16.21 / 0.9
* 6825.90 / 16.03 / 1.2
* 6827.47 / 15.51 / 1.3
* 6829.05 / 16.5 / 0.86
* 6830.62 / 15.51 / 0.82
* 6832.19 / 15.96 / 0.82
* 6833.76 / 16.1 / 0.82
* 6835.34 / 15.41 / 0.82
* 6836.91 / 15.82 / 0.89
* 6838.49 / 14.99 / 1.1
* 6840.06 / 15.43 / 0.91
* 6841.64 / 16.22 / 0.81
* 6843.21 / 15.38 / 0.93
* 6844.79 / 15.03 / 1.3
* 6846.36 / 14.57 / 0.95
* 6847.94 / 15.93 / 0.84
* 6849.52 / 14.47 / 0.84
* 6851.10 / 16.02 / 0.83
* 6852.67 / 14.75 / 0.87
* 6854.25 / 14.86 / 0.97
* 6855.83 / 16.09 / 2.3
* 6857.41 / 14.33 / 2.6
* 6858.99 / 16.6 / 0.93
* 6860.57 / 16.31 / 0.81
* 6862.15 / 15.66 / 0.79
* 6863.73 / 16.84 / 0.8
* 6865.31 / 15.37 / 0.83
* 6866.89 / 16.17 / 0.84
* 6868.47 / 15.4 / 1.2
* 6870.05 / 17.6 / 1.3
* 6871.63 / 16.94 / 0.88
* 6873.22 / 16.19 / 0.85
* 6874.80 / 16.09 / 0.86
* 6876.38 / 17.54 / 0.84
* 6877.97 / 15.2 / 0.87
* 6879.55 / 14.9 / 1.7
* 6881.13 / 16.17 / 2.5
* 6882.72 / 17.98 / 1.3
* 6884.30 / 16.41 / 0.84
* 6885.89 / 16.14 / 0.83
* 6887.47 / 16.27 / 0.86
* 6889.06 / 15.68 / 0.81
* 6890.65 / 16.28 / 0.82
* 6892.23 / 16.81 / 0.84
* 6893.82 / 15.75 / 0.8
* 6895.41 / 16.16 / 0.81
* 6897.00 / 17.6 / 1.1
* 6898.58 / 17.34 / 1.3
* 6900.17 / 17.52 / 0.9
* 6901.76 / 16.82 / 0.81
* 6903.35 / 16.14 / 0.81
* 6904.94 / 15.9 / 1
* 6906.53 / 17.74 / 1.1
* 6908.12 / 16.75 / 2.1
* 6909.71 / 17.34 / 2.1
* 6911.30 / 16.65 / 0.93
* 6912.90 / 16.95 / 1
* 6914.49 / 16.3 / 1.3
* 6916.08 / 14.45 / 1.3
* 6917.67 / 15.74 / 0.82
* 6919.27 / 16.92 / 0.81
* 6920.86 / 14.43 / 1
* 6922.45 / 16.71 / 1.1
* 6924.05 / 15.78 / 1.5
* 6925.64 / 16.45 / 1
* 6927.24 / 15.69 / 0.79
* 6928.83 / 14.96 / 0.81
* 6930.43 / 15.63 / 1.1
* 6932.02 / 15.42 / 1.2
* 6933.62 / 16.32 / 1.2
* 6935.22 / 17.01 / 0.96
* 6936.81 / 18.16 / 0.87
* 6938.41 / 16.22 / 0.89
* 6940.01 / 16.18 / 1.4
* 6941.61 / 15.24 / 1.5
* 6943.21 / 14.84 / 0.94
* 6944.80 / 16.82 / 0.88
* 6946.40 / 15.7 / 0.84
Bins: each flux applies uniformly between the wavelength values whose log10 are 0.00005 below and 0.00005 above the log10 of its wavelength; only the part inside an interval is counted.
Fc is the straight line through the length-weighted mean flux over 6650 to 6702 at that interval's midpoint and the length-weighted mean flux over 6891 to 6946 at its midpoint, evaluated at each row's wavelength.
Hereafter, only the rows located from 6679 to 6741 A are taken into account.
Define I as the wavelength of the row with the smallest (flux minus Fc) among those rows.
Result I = 6713.67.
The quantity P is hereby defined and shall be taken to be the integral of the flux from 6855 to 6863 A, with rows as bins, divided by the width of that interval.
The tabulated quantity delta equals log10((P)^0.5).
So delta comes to 0.5992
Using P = 15.8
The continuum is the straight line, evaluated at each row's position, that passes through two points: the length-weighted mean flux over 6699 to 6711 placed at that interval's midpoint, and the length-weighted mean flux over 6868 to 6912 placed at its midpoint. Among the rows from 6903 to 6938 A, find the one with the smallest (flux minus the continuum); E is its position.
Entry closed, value 6920.86 A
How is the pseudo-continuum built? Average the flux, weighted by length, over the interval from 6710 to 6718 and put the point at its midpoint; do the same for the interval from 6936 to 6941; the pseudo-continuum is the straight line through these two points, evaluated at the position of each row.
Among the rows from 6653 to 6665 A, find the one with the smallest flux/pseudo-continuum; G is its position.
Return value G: 6662.85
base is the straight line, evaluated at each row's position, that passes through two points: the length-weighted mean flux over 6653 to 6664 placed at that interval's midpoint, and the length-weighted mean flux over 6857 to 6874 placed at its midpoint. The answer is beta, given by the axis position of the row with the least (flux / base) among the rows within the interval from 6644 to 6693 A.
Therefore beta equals 6662.85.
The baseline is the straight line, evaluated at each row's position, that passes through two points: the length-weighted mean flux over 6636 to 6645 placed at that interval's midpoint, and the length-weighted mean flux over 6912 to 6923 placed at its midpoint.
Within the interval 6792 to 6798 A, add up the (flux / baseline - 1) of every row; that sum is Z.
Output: -0.17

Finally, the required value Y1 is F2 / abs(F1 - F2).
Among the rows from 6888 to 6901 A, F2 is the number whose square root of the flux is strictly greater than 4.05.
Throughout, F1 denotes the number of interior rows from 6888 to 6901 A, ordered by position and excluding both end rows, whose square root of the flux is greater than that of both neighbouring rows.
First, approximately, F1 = 2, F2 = 4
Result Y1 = 2.0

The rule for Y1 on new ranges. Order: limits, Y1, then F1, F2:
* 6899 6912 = 1.5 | 2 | 6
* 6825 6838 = 1.0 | 2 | 1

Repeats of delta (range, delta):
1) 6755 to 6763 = 0.6056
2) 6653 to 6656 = 0.6015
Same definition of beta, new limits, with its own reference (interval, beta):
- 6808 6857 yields 6814.91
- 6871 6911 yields 6879.55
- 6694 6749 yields 6713.67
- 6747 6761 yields 6755.54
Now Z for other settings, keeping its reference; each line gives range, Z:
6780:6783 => 0.13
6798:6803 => -0.16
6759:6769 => -0.12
